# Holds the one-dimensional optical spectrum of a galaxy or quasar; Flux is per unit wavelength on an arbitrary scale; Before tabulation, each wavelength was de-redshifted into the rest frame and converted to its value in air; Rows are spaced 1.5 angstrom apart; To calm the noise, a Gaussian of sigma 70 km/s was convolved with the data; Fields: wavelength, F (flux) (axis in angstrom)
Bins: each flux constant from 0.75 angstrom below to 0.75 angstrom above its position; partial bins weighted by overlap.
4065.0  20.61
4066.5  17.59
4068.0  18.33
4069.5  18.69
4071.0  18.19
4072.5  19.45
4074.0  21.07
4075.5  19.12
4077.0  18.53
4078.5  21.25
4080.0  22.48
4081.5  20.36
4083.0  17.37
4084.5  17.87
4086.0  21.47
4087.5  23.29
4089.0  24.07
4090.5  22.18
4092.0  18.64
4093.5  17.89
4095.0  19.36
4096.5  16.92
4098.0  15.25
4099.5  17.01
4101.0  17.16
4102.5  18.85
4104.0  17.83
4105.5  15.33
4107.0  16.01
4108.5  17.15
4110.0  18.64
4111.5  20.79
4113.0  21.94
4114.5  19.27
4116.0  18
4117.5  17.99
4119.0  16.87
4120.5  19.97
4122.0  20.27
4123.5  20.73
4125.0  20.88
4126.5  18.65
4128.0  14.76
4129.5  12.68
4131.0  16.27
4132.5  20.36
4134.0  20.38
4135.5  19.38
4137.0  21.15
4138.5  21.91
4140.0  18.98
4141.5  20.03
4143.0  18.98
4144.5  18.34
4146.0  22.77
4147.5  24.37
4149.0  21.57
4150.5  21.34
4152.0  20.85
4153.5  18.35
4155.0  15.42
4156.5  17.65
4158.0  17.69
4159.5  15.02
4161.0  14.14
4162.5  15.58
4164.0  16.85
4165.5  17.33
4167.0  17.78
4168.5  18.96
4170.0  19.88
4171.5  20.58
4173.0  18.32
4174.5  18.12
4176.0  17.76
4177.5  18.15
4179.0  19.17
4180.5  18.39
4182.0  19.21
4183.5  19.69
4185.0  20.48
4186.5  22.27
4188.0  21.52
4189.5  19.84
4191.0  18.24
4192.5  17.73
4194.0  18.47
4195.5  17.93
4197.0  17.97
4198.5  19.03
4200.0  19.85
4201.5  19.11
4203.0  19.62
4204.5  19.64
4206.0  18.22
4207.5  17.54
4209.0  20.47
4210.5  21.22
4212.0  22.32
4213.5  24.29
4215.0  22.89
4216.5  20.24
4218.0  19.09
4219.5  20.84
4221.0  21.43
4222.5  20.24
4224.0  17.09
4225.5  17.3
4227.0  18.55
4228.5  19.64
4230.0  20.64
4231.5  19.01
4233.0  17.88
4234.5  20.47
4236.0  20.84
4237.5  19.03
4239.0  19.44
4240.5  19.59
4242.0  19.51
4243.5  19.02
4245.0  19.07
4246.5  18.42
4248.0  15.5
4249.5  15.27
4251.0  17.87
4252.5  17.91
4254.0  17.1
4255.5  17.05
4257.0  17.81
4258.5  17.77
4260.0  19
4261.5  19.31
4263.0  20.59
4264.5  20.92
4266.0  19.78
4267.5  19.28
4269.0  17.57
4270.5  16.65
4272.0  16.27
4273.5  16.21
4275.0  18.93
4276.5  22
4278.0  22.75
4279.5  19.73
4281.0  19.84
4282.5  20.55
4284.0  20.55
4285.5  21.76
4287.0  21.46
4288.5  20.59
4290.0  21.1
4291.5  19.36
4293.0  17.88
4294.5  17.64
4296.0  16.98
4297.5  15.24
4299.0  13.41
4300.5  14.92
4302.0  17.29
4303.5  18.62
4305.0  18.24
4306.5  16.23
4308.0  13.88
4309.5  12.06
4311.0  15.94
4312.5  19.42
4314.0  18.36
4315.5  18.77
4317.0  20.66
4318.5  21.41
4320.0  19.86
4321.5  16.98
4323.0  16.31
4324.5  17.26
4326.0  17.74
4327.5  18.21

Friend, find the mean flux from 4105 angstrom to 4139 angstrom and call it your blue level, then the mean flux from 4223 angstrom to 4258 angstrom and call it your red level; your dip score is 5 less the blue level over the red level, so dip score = 3.99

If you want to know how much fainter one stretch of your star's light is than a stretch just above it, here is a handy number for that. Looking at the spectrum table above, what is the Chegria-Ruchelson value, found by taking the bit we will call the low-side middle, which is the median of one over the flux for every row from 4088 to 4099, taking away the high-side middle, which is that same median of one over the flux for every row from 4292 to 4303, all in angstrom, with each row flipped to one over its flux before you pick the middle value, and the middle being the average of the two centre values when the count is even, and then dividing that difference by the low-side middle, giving -0.10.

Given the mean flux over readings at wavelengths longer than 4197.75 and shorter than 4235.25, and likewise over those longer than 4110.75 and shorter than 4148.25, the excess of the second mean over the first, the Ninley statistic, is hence -0.44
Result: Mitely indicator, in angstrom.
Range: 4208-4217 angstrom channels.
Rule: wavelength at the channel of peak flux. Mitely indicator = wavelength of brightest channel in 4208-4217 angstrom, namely 4213.5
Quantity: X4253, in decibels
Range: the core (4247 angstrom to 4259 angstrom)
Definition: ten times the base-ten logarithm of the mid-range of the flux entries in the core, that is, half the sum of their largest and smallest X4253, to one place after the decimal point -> 12.2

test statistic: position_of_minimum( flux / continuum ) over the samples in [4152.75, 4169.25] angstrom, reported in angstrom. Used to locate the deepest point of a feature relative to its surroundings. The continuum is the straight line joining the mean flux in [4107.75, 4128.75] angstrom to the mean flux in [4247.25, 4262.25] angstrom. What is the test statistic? 4161.0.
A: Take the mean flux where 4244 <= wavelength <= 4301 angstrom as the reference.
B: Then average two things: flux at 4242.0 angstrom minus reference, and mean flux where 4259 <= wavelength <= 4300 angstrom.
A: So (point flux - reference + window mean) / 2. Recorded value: 10.0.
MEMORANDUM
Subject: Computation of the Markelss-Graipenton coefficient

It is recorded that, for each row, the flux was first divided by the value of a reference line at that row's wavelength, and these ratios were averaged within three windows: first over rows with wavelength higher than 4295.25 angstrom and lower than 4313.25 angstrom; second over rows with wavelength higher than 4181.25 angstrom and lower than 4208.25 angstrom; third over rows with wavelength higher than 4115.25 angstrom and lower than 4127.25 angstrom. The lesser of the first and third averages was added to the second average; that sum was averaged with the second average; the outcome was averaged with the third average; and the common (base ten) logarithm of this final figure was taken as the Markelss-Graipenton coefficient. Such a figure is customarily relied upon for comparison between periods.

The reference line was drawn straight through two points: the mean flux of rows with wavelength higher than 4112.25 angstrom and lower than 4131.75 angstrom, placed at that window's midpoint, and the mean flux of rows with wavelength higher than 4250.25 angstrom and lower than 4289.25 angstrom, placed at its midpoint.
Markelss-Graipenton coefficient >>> 0.094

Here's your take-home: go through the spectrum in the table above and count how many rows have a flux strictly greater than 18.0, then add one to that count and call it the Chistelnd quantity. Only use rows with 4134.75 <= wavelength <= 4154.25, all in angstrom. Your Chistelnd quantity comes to 14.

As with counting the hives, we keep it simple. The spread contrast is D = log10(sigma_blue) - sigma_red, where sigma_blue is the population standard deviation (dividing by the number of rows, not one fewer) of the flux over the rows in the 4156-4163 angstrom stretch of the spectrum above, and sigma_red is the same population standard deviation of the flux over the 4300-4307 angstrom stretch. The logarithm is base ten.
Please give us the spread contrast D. -1.20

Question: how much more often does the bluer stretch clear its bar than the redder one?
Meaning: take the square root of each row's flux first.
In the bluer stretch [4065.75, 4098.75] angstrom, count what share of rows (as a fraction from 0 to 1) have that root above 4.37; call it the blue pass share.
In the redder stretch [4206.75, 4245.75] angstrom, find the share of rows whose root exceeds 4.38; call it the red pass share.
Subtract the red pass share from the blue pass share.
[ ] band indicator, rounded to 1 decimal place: -0.1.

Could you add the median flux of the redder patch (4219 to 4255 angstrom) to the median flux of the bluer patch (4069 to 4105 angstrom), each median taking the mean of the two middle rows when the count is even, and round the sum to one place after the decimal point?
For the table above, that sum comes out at 37.8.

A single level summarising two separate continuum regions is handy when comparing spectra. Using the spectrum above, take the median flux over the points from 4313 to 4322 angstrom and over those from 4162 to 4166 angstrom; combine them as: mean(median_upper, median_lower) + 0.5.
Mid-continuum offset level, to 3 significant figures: 18.6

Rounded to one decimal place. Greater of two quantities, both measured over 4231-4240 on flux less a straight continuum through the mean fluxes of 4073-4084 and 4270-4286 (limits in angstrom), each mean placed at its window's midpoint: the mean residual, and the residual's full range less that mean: 3.2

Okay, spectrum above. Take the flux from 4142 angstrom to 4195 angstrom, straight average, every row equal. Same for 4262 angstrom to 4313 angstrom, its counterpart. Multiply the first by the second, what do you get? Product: 346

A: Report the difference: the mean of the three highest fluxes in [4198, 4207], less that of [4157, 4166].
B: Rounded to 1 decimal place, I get 2.4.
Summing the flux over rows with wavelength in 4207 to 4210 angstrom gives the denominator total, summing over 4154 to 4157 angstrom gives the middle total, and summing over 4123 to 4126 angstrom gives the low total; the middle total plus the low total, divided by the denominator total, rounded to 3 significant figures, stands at 1.96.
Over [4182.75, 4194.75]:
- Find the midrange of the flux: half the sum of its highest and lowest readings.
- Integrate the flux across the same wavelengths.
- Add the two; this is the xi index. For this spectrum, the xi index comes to 257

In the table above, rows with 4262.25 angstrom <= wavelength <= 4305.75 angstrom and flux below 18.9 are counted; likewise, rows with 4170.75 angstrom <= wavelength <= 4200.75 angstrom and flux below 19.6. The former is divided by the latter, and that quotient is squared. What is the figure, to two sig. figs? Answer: 1.0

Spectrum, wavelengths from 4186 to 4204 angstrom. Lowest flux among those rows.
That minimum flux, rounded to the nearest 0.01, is 17.73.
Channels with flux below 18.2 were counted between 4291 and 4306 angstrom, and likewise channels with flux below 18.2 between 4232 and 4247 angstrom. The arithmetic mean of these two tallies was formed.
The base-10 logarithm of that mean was 0.60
